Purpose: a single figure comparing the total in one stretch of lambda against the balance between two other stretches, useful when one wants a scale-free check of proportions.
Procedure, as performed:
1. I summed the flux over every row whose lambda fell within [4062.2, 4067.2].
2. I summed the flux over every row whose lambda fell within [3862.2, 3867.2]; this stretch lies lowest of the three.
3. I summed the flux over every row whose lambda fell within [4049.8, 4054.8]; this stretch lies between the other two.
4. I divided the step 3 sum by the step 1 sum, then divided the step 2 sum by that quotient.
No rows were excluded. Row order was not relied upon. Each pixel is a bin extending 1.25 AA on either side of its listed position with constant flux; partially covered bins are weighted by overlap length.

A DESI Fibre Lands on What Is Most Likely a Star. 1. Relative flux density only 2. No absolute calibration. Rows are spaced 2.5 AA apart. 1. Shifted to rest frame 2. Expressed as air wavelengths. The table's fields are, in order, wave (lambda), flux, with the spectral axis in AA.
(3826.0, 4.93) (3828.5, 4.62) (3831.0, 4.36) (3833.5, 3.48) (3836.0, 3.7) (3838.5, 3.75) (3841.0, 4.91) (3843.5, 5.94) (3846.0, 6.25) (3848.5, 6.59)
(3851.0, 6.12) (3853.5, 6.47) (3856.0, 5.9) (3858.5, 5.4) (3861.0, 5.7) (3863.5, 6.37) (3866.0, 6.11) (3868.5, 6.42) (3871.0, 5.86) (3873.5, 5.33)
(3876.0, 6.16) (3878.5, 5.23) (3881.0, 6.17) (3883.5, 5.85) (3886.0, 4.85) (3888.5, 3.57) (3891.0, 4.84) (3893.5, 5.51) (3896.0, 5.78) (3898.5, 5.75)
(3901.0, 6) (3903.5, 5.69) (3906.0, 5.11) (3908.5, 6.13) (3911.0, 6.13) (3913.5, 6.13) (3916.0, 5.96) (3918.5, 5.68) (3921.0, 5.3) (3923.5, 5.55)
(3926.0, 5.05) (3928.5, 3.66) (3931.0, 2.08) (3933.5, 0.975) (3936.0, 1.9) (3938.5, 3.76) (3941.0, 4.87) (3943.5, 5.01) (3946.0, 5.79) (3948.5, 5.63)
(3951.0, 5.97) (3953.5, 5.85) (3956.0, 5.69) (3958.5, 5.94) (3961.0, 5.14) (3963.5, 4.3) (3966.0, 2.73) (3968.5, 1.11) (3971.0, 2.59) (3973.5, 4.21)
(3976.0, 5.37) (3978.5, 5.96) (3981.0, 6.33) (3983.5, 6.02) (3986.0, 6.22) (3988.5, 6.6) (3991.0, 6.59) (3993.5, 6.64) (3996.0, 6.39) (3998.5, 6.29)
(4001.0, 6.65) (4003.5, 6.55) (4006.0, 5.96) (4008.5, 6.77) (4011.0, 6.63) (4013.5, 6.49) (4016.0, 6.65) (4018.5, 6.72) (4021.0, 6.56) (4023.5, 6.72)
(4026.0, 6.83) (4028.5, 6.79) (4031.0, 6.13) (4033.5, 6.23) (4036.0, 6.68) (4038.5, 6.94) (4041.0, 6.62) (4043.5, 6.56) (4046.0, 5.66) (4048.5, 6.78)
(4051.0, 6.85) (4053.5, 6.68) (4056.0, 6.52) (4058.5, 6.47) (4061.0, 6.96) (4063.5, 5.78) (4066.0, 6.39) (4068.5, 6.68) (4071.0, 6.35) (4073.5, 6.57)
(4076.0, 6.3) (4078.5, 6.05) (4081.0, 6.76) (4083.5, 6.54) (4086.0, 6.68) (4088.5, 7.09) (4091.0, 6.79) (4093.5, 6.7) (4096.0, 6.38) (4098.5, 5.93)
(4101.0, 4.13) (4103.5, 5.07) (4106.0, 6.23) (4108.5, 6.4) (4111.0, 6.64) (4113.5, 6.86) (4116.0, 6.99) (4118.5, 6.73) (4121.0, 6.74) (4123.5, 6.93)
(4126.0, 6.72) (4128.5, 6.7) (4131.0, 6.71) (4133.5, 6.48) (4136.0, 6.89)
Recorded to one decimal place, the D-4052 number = 11.2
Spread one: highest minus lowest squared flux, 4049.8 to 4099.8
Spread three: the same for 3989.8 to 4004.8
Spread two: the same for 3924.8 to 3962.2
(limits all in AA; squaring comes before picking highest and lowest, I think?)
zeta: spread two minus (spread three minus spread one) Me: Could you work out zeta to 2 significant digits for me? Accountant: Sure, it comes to 47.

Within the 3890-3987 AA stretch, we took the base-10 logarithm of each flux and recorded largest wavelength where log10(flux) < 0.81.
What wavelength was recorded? 3986.0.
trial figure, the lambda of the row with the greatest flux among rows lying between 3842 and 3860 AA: 3848.5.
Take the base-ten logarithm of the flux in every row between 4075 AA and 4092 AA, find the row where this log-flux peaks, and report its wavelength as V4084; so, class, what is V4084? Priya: 4088.5 AA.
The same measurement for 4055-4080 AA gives 4061.0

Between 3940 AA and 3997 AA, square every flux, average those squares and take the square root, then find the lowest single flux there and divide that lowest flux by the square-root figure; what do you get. 0.20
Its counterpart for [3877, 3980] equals 0.19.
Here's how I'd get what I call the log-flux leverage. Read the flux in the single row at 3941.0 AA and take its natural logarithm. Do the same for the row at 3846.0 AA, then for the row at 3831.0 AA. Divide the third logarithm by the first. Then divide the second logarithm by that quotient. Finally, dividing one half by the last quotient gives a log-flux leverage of 0.25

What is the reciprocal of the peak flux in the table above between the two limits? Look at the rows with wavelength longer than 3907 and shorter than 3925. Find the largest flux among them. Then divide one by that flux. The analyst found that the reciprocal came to 0.163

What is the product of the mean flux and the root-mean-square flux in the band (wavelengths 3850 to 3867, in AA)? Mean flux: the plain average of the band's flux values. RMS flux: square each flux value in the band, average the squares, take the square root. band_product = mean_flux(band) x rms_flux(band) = 36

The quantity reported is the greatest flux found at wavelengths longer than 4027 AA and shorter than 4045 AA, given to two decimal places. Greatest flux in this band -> 6.94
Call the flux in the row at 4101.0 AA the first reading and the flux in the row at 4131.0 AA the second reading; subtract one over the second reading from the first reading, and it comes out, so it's 4.0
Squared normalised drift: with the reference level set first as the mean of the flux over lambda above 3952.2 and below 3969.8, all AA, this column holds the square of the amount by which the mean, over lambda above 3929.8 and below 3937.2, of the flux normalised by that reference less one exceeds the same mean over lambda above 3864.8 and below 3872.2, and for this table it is 1.04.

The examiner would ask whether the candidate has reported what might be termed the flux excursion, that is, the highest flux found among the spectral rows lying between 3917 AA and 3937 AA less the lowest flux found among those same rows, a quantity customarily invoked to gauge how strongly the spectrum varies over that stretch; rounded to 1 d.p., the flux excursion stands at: 4.7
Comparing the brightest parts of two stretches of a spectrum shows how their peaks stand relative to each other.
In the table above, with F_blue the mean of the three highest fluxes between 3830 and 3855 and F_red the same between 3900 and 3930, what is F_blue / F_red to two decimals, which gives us 1.05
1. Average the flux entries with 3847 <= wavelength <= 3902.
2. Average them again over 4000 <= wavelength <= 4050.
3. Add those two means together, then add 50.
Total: 62.3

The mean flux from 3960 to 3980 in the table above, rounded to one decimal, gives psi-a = 3.9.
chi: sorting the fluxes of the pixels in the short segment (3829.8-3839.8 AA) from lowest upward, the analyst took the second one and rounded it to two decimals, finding 3.70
